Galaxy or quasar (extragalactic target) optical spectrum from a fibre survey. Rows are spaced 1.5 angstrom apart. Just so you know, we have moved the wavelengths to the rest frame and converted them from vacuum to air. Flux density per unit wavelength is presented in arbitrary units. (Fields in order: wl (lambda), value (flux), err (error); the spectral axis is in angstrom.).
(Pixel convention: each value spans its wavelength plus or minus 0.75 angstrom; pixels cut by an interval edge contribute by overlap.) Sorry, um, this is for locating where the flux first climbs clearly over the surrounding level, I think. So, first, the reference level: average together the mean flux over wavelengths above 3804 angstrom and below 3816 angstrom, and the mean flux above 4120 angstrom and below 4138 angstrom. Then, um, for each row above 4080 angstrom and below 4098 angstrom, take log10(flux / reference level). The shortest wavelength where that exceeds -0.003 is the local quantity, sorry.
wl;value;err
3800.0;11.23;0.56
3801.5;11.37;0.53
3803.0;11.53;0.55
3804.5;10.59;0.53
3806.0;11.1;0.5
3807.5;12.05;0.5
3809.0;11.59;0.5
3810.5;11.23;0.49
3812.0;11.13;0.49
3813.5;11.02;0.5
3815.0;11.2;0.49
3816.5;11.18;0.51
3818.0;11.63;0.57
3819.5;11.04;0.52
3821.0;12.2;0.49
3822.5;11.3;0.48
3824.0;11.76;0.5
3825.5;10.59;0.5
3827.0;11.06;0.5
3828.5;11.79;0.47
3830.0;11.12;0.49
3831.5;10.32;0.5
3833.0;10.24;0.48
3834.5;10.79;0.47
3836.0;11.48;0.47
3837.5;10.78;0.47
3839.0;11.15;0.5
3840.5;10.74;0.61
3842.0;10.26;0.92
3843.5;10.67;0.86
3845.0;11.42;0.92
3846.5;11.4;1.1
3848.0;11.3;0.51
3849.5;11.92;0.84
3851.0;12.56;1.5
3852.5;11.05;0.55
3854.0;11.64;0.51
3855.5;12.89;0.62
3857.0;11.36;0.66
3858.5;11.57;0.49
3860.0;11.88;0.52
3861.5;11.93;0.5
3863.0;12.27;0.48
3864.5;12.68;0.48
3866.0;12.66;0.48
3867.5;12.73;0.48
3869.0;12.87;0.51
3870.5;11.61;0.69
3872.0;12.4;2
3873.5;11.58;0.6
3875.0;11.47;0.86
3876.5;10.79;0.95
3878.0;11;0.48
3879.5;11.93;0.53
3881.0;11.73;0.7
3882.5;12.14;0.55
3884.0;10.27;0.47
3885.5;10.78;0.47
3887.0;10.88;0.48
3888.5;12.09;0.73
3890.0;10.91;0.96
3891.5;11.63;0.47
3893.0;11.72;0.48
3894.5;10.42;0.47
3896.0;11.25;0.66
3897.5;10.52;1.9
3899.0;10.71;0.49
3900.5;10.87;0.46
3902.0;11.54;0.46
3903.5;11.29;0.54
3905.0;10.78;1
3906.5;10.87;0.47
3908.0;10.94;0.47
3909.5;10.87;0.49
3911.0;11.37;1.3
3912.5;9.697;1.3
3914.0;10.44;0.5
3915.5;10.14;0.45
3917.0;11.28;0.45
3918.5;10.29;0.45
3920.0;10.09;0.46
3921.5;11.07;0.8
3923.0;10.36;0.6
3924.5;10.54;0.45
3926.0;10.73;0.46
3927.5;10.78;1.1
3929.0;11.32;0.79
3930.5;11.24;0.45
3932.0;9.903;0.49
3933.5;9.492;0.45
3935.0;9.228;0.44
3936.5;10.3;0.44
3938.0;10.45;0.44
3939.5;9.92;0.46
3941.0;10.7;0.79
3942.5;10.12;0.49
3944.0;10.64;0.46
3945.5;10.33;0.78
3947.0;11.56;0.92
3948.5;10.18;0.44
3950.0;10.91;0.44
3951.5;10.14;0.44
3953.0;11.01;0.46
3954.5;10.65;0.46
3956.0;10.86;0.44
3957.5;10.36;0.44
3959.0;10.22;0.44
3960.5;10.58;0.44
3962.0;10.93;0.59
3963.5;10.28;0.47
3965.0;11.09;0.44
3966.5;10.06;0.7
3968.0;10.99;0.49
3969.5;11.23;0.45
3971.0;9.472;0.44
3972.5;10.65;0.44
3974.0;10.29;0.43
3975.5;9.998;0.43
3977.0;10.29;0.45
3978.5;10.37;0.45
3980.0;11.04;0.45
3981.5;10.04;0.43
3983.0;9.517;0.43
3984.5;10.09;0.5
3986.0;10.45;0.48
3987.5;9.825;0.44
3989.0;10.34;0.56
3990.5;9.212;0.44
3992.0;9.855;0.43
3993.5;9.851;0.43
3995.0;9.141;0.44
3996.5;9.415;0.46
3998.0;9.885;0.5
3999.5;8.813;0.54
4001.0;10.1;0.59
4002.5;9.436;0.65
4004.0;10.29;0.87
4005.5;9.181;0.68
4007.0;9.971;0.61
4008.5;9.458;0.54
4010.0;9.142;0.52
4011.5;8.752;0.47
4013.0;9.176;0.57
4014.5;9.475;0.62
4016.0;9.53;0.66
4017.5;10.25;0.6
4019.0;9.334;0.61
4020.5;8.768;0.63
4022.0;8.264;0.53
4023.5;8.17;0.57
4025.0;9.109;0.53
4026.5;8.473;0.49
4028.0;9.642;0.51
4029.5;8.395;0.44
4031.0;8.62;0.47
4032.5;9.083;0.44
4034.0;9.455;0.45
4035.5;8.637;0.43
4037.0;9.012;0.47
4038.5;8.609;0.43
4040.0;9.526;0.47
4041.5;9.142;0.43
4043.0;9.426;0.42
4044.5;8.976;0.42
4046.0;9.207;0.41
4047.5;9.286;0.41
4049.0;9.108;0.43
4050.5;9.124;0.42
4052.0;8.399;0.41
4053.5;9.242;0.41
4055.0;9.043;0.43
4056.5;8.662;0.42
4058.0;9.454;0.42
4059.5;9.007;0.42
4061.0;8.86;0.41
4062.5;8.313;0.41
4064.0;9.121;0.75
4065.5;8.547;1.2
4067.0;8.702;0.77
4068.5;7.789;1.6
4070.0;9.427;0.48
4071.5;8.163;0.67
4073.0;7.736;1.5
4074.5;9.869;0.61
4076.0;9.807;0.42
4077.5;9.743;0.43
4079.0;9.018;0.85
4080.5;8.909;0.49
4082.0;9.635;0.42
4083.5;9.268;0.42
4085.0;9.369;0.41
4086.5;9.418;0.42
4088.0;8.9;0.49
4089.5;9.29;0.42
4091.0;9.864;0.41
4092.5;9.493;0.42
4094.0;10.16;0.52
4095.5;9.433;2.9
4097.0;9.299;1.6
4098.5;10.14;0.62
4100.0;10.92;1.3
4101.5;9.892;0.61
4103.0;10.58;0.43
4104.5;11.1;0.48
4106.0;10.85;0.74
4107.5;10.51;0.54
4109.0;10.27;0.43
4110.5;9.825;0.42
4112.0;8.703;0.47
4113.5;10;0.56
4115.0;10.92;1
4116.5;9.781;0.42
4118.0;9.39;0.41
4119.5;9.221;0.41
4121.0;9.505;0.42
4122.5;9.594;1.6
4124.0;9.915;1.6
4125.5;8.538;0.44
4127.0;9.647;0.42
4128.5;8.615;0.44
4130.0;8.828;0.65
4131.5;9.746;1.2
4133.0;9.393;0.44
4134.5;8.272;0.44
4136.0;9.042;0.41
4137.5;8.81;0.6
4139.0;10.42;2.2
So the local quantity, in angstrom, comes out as 4094.0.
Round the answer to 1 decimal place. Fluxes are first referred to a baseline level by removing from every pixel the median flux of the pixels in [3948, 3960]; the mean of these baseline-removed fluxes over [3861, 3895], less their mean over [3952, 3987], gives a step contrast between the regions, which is 1.2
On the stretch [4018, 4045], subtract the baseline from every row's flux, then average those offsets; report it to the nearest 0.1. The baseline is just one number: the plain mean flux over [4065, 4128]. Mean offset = -0.6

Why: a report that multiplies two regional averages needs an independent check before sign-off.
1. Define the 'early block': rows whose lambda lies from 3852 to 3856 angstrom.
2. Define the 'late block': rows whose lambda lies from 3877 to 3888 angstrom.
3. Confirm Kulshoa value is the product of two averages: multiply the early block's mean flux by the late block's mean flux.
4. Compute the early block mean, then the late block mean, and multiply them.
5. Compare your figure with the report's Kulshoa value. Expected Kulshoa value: 133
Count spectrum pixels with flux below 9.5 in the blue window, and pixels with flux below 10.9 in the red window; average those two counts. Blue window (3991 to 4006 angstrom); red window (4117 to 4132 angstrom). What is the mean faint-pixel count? 7.5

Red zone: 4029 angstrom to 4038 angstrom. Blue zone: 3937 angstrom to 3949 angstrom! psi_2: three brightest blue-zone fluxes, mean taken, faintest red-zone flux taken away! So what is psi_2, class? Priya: 2.57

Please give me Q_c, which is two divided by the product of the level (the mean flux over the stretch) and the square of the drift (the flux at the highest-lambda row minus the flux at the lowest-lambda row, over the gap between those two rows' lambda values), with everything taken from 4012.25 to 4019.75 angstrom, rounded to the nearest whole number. 302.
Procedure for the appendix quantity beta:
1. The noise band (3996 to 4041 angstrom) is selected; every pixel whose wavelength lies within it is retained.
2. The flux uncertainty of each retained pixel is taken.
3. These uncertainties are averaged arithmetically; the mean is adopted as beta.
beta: 0.54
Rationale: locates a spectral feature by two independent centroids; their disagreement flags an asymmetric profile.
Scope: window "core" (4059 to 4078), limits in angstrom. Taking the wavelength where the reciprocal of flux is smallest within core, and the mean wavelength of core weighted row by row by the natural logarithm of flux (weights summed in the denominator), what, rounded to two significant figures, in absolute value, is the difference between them 5.9 angstrom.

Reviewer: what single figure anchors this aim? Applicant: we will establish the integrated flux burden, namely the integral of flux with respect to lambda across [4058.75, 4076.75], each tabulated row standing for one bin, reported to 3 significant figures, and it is 158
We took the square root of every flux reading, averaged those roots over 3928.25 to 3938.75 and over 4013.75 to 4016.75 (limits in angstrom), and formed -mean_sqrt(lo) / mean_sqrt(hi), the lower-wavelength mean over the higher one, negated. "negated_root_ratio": -1.04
